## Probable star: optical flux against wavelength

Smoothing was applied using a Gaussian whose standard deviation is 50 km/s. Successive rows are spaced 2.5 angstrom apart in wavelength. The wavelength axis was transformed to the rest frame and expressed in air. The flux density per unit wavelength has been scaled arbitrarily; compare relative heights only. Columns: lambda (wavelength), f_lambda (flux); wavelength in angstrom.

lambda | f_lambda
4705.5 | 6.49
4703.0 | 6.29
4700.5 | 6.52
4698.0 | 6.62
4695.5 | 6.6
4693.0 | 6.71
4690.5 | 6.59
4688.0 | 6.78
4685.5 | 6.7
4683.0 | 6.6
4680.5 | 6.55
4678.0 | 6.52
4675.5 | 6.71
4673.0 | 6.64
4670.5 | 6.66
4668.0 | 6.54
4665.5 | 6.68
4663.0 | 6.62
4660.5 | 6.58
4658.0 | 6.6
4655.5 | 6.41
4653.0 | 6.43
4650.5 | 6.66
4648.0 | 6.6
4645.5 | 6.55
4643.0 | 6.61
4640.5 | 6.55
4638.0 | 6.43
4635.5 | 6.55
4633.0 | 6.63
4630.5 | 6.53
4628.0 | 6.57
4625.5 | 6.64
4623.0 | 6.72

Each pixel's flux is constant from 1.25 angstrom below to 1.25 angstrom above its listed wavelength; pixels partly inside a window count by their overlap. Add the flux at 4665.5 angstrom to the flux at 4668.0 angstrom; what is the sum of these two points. 13.2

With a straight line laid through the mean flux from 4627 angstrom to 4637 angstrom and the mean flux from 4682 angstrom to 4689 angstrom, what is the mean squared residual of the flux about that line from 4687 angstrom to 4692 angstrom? 0.010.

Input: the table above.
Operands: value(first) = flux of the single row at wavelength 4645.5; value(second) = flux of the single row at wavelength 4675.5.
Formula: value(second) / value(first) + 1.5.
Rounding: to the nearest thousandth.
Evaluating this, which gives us 2.524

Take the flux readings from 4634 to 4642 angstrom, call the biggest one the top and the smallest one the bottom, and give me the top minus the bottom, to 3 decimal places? 0.120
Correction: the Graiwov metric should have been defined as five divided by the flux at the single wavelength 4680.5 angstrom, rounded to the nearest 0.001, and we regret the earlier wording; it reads 0.763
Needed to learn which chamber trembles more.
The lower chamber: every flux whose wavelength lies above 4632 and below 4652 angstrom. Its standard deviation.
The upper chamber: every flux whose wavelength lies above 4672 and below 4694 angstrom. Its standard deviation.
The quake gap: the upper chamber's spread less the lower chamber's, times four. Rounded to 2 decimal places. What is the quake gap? 0.06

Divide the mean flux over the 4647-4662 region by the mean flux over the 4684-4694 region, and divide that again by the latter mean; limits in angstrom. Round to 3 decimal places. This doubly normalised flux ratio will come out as 0.146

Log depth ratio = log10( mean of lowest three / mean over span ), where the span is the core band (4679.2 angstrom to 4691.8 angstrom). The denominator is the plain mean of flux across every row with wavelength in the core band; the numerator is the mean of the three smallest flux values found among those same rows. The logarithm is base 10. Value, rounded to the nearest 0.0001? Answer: -0.0042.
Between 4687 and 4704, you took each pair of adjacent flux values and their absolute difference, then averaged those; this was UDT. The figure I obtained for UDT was 0.128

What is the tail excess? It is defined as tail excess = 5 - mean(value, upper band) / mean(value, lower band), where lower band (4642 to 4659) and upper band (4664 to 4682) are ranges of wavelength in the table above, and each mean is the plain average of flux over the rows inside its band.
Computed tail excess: 3.99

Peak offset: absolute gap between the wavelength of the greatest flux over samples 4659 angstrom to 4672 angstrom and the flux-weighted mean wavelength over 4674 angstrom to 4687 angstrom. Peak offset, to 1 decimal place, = 15.0 angstrom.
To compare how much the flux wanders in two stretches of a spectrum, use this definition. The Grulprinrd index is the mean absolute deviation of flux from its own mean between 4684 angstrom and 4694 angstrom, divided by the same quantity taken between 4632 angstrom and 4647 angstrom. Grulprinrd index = 1.2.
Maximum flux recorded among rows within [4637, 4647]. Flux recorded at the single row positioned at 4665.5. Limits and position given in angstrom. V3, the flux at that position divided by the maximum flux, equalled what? 1.01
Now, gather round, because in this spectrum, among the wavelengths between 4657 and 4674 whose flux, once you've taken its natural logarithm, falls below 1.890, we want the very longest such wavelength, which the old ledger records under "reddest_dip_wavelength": 4668.0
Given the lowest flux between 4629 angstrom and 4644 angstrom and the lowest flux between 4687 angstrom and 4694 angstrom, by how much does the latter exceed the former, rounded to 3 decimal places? 0.160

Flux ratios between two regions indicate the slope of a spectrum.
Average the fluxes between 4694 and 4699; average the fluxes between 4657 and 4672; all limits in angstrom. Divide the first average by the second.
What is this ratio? 1.00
